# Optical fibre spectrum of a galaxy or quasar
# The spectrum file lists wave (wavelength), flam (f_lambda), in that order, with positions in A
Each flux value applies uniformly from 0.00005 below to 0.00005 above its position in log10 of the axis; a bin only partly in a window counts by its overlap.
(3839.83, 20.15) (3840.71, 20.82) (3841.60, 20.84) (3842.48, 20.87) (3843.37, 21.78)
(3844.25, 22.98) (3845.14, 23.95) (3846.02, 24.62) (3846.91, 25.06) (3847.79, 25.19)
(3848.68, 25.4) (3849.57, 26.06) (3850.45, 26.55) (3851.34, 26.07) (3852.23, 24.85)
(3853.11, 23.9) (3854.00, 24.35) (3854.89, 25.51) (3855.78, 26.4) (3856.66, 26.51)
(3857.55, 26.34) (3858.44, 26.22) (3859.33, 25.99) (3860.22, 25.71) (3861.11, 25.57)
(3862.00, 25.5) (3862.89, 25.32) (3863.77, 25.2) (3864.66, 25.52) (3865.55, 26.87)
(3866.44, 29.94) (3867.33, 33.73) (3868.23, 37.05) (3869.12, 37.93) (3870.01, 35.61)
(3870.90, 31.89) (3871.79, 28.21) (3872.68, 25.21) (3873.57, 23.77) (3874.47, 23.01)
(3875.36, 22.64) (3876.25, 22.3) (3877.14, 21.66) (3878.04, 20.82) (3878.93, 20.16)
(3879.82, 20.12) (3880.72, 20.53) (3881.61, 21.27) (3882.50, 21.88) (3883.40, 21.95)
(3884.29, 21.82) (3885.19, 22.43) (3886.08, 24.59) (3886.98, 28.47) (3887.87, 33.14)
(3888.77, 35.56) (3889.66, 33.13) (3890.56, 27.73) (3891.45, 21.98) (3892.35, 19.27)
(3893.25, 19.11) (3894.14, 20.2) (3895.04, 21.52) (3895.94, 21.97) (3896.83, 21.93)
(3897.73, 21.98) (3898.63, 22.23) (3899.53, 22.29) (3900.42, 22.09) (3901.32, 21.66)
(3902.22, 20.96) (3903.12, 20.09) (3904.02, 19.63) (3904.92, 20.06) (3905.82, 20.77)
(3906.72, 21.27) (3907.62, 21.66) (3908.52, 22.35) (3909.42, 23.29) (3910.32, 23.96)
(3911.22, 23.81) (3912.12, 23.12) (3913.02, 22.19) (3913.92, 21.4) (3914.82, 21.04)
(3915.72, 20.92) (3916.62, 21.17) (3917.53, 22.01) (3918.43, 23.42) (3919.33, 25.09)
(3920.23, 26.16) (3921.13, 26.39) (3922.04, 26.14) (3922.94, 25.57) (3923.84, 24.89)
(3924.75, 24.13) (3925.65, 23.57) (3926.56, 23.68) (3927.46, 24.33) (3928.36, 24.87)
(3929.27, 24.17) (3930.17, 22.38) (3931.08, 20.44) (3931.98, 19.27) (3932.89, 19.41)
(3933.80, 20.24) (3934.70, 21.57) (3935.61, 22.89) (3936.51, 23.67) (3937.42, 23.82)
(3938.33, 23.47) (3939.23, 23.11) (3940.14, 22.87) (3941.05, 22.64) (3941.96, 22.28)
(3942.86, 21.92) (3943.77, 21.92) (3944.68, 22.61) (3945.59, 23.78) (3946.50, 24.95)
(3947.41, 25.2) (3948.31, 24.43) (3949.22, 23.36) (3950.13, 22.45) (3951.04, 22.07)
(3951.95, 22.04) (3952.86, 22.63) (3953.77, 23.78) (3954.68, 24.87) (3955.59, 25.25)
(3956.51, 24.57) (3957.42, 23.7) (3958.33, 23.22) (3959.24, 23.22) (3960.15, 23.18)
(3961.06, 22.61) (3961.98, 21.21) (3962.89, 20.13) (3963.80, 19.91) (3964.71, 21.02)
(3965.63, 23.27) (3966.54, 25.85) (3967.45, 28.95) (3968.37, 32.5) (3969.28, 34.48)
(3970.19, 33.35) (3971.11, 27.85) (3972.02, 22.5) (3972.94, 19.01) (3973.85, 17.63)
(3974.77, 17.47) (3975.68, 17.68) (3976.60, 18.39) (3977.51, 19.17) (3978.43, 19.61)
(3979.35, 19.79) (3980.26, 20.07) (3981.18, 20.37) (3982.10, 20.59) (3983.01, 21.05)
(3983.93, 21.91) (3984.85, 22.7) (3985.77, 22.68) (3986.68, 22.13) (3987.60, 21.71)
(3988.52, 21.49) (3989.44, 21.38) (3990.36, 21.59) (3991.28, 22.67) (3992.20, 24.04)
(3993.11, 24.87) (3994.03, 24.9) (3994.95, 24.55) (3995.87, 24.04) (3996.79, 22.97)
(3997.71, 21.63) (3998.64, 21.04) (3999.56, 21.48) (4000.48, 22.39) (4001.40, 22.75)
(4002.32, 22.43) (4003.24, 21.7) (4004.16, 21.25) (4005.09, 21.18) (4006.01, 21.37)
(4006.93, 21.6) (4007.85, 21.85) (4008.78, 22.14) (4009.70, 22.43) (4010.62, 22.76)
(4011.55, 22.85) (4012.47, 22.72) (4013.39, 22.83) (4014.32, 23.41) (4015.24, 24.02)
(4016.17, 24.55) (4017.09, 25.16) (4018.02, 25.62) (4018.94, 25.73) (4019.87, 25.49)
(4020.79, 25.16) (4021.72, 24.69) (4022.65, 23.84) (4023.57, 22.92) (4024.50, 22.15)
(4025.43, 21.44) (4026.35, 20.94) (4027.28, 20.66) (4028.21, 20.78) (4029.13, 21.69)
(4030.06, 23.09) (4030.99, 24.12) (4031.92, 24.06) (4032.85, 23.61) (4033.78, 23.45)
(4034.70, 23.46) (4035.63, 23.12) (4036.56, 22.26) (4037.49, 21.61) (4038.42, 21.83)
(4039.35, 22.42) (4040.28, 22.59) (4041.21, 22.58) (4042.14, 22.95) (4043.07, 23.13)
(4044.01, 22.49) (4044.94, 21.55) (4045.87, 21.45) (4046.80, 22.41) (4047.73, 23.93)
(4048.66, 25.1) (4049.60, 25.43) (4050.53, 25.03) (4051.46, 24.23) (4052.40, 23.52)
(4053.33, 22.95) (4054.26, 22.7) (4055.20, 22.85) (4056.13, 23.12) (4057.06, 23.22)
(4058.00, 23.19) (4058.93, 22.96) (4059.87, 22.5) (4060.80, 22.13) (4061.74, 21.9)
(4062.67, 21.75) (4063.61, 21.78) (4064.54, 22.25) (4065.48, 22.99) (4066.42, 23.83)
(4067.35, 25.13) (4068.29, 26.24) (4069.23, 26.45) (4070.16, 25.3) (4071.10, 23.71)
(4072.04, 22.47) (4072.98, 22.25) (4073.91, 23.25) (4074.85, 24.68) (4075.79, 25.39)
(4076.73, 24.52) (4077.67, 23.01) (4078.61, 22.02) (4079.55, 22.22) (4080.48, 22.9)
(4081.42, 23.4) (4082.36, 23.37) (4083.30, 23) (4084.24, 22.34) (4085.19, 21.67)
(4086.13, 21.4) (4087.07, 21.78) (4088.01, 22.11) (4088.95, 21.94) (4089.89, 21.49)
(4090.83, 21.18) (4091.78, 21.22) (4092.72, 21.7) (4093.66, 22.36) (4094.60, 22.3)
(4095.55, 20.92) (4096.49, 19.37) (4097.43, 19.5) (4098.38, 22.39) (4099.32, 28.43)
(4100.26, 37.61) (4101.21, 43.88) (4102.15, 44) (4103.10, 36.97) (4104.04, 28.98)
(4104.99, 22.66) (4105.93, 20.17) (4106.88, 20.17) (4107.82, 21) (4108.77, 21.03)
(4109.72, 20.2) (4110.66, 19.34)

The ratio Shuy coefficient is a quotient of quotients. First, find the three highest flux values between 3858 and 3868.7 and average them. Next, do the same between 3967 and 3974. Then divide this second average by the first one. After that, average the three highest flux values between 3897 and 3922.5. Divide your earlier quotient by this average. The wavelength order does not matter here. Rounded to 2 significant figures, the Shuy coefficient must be 0.038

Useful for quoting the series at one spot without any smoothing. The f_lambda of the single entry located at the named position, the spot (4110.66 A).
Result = 19.34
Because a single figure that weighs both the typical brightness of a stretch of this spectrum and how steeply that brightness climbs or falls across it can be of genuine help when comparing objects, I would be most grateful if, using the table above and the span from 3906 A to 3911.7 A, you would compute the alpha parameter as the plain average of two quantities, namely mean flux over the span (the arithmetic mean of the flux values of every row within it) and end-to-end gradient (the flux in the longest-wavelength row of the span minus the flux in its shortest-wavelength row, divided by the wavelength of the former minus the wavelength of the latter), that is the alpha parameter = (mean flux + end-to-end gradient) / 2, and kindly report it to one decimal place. 11.6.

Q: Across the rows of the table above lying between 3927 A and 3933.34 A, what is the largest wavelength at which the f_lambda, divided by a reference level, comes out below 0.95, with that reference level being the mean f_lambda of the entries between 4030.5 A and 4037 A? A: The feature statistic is 3932.89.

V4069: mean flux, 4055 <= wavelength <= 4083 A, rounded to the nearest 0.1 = 23.4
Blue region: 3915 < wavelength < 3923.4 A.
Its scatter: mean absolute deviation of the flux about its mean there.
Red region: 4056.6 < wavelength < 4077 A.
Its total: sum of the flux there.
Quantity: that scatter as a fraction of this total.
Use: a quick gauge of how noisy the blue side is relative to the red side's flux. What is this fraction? 0.0038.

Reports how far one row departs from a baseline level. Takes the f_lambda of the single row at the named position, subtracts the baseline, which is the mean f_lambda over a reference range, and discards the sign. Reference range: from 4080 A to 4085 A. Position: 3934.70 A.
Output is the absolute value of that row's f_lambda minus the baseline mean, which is 1.4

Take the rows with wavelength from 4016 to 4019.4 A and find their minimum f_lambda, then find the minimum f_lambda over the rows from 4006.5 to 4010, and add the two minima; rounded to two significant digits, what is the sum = 46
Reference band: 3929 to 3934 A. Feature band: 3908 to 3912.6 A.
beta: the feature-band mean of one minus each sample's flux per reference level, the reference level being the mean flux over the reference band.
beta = -0.11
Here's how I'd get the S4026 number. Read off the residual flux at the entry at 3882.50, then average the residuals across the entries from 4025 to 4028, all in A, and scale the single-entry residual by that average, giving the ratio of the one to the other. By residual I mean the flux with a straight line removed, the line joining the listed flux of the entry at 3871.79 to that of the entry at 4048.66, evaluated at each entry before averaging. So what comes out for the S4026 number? 1.4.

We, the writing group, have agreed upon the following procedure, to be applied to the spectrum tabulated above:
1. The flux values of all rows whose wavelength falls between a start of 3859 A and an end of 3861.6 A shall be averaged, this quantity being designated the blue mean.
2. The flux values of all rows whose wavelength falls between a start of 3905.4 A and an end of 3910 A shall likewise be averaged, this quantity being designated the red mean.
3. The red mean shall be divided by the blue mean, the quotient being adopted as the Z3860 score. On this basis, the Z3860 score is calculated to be 0.85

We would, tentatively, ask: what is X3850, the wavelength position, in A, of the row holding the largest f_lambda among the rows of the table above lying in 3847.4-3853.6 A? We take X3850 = 3850.45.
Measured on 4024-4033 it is 4030.99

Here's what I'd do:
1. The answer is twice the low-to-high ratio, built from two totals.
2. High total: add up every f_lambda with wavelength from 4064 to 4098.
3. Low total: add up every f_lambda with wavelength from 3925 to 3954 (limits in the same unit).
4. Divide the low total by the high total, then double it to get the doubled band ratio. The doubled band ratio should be 1.78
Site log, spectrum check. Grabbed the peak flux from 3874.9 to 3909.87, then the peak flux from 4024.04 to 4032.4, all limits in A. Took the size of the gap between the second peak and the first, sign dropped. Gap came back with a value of 11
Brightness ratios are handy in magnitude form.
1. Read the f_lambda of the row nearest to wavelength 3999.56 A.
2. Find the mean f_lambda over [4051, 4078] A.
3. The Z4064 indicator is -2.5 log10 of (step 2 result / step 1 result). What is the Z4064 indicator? -0.10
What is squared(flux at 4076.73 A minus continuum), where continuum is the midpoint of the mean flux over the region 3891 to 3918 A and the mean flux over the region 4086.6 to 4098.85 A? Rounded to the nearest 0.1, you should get 9.3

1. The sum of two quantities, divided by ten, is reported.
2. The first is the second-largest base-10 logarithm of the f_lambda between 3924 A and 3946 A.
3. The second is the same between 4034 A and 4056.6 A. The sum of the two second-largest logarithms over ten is 0.279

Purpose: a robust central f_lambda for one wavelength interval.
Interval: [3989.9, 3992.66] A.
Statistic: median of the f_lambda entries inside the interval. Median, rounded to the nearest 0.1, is 22.7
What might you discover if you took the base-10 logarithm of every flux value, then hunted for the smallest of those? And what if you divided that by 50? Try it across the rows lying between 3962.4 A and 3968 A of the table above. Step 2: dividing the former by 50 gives 0.0260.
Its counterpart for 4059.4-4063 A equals 0.0267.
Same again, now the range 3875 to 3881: 0.0261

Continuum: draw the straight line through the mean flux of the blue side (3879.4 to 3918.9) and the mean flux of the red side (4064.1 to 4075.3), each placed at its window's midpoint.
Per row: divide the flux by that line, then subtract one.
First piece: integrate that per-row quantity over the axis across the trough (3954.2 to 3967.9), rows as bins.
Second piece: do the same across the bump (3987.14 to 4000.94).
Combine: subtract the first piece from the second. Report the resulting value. -0.54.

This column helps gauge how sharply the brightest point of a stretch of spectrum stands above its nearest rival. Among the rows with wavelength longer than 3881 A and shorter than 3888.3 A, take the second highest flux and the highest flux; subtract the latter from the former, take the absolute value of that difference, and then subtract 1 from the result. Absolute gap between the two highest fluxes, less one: 3.7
